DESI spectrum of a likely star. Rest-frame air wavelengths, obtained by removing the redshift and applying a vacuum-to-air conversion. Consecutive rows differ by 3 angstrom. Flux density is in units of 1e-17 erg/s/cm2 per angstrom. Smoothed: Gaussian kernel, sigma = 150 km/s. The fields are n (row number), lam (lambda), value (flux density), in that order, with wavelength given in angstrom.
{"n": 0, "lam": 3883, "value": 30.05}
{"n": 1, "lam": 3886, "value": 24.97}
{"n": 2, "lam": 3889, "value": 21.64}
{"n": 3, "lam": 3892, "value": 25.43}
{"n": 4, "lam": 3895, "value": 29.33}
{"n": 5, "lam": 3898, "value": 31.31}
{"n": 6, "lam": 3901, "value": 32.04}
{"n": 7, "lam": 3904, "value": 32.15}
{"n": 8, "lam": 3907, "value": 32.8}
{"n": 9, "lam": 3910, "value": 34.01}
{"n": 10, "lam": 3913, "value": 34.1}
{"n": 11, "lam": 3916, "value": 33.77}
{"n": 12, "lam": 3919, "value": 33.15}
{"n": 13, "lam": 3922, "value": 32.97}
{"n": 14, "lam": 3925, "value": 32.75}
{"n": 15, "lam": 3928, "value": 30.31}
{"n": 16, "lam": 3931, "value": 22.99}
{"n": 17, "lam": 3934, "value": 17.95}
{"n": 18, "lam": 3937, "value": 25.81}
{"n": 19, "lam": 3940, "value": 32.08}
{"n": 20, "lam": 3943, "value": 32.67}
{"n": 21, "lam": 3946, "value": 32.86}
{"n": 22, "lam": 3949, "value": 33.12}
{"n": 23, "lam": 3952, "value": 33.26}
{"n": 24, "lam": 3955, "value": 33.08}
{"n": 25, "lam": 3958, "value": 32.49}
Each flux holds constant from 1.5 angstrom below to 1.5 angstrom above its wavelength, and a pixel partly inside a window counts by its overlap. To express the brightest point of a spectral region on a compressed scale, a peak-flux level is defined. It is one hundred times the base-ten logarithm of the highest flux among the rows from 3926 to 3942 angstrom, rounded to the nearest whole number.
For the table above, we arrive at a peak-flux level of 151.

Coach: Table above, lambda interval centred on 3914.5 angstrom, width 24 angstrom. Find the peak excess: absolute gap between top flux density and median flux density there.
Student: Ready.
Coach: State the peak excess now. 1.0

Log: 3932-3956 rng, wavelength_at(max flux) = 3952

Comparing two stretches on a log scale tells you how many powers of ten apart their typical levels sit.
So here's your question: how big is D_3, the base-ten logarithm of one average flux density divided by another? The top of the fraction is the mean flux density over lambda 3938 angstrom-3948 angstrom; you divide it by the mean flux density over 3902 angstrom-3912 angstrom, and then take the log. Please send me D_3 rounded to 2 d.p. -0.01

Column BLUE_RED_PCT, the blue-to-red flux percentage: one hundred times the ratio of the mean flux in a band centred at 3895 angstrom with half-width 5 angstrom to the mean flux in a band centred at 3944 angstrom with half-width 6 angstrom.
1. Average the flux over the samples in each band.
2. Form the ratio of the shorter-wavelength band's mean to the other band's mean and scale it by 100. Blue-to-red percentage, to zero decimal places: 88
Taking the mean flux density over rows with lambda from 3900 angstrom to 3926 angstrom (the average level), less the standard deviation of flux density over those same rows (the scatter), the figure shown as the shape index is 32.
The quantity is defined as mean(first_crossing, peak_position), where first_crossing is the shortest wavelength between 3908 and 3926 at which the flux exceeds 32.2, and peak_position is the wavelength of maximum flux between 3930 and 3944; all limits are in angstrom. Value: 3926.5 angstrom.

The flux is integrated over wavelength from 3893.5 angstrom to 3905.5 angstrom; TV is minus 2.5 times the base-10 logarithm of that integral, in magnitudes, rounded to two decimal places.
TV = -6.43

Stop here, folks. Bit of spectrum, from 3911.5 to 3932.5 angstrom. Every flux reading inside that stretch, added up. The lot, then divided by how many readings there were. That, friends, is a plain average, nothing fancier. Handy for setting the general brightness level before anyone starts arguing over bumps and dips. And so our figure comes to 31.4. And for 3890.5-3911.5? 31.0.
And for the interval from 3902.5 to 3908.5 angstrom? 32.5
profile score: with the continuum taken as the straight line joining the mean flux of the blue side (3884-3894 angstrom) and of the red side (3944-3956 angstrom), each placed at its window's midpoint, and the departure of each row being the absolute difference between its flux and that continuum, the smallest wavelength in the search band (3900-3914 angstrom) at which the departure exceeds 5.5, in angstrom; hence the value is 3901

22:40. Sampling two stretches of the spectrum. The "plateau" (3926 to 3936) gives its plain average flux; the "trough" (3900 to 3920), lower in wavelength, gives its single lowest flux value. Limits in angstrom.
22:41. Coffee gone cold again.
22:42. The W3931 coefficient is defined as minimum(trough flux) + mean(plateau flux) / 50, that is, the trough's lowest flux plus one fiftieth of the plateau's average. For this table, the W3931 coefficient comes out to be 32.5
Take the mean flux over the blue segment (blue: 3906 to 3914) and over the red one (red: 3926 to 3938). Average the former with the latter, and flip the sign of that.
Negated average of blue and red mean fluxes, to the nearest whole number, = -29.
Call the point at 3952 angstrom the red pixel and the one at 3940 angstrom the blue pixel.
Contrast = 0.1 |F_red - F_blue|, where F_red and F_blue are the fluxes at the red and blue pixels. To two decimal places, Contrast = 0.12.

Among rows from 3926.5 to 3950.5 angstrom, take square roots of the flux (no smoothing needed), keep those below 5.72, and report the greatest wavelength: 3943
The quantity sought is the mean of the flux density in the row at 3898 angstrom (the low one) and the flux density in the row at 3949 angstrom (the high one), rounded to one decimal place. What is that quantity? 32.2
